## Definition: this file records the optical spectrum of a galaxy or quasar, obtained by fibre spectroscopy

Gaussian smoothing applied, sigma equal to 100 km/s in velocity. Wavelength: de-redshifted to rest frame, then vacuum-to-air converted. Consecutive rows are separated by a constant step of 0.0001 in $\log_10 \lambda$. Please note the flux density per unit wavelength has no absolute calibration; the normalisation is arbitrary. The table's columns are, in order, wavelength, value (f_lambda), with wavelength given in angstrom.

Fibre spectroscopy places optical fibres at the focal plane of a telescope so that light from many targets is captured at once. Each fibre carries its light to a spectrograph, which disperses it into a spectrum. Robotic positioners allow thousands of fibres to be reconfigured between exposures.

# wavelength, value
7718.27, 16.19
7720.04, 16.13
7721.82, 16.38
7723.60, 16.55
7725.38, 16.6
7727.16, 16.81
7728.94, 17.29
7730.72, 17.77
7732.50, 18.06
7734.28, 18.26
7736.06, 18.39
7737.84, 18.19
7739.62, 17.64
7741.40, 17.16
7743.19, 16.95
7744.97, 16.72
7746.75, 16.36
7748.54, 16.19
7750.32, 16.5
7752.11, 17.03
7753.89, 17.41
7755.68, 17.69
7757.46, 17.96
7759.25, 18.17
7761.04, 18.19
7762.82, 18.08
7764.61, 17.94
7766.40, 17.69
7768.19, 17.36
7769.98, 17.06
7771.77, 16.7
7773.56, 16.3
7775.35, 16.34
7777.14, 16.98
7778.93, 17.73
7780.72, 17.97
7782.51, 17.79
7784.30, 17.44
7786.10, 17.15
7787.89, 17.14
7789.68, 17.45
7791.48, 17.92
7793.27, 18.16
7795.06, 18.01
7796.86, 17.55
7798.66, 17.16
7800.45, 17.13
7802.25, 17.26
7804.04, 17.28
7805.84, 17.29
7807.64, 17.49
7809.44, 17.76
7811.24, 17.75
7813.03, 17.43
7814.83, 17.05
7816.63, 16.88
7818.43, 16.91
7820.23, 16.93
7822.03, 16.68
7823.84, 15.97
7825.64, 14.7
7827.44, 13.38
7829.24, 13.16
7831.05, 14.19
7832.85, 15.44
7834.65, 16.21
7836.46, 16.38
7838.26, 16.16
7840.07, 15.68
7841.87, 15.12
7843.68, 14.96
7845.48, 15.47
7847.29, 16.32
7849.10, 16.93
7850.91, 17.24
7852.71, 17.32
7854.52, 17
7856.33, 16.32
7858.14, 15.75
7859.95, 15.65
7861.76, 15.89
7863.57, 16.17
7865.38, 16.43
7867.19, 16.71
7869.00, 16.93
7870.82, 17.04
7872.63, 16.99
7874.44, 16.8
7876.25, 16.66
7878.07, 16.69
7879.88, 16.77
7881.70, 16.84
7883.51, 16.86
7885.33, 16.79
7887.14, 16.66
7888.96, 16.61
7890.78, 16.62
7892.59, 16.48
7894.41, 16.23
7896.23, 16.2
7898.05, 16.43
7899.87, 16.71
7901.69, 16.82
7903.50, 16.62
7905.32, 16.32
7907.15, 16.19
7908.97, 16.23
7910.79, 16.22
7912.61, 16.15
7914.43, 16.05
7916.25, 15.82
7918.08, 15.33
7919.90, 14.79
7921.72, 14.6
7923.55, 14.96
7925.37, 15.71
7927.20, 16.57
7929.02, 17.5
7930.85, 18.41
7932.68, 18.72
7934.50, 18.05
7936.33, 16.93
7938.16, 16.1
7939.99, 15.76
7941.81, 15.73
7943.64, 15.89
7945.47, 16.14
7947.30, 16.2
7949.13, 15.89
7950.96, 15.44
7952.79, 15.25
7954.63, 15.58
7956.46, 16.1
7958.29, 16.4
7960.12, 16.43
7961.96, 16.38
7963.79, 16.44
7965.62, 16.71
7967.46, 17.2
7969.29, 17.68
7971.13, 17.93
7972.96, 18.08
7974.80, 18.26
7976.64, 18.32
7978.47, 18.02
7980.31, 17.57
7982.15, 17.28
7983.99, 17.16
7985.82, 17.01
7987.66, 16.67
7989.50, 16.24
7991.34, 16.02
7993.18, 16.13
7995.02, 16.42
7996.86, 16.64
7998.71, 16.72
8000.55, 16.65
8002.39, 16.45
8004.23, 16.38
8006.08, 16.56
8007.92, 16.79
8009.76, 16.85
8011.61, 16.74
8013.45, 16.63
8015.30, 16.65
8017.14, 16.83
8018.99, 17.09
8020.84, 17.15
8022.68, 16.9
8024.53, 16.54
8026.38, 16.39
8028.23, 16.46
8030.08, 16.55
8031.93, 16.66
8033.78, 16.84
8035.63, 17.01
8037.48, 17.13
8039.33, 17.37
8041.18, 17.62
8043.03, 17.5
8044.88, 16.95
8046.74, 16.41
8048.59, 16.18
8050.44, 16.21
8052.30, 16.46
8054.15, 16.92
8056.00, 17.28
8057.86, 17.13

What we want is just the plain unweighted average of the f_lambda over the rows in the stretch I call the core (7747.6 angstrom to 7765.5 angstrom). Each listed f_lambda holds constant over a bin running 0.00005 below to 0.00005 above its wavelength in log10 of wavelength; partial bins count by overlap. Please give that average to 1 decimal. 17.5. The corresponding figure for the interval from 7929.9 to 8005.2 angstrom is 16.8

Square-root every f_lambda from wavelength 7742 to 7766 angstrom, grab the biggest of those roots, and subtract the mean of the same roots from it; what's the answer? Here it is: 0.10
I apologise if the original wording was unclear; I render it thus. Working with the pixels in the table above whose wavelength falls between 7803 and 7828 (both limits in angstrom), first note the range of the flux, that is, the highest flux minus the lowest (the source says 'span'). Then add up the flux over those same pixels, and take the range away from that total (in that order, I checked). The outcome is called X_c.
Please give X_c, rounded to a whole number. 229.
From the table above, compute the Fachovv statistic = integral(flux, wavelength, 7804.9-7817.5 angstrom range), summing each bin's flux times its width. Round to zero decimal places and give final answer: 219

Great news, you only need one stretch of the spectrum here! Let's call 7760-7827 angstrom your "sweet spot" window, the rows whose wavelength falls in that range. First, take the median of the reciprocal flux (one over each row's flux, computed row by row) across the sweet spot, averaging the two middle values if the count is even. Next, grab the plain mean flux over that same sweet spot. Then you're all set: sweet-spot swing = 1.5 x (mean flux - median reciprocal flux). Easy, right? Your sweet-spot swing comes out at 25.8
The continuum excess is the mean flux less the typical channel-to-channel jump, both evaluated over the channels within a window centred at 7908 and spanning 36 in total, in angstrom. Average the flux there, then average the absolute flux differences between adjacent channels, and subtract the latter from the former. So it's 15.8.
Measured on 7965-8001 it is 16.9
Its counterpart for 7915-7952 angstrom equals 15.7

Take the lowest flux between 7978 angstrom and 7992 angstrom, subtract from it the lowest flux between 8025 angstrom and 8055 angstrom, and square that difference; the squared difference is 0.0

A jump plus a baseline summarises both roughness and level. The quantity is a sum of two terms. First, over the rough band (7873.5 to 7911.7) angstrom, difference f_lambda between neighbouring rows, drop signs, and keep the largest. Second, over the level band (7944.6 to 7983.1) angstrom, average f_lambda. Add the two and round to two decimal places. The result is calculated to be 17.12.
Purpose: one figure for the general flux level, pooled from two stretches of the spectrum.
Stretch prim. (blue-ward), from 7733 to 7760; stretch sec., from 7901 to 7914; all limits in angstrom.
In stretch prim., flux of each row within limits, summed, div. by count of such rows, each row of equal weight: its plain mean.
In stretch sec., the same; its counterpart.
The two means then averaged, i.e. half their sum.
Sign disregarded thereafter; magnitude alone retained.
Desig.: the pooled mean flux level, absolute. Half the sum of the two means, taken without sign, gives 16.9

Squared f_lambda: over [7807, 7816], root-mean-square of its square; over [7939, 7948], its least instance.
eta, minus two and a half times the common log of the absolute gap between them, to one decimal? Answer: -4.4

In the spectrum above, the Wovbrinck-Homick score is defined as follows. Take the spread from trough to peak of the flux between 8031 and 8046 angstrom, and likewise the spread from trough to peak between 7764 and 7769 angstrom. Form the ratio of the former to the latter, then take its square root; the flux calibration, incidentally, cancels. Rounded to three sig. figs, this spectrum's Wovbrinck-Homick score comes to 1.29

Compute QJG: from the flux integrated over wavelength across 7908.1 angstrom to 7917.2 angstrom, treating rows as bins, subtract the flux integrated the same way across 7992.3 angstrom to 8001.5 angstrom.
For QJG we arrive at -5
